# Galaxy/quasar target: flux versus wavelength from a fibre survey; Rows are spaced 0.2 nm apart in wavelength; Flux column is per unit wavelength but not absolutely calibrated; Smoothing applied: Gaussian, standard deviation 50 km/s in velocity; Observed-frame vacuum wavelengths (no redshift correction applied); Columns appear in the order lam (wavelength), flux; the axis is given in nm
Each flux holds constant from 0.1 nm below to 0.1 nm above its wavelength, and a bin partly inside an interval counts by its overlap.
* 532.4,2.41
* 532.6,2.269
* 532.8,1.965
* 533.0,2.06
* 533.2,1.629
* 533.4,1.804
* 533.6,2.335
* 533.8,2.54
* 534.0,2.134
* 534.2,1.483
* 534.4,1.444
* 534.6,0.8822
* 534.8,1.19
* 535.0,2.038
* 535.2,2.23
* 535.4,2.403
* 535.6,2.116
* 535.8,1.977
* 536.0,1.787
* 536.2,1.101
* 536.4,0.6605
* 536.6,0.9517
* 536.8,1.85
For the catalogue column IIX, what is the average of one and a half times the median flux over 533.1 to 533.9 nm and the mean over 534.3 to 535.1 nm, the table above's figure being 2.25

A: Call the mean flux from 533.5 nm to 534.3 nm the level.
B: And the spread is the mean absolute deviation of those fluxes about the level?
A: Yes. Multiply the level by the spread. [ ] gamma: 0.68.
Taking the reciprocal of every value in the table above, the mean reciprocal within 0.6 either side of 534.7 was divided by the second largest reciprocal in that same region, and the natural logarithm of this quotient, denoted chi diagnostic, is -0.16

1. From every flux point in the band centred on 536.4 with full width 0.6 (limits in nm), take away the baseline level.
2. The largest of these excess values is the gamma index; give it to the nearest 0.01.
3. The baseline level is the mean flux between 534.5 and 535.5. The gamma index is -0.65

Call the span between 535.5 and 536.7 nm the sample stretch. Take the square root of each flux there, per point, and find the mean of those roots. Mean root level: 1.17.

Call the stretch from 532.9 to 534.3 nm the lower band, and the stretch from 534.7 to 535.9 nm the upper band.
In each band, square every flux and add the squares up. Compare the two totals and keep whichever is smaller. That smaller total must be 24.7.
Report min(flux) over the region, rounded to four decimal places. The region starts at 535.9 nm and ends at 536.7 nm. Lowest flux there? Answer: 0.6605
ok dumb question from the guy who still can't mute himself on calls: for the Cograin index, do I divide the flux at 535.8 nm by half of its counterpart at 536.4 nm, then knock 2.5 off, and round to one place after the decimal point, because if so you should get 3.5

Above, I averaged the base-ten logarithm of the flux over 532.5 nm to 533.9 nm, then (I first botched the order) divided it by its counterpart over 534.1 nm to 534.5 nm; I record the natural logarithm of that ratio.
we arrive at 0.64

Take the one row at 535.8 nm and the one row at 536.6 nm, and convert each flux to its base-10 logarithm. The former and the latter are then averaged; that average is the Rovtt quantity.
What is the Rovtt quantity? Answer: 0.14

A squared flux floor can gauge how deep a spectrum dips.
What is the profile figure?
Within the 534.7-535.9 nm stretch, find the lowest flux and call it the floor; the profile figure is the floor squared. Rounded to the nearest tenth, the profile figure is 1.4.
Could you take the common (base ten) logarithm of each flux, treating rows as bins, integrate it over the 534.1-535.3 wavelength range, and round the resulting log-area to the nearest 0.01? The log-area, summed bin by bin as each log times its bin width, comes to 0.20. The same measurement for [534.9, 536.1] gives 0.38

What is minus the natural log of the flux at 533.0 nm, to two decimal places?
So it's -0.72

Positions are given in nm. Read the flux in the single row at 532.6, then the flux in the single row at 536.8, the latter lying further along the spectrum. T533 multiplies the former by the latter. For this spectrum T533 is 4.2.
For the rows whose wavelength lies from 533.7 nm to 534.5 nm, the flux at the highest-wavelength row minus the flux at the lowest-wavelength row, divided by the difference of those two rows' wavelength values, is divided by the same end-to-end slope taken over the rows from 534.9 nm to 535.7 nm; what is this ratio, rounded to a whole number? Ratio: -14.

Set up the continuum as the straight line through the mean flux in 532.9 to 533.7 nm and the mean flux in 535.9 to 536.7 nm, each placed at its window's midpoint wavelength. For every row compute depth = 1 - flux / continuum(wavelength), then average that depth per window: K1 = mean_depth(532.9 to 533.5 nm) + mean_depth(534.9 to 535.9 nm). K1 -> -0.5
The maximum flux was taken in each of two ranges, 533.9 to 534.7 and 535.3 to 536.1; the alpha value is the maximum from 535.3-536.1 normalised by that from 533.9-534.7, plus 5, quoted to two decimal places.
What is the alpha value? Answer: 6.13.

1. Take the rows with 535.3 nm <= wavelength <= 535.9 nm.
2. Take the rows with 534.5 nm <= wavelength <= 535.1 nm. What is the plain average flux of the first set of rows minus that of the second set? 0.8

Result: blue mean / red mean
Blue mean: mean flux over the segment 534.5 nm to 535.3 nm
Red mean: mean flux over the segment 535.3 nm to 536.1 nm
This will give 0.77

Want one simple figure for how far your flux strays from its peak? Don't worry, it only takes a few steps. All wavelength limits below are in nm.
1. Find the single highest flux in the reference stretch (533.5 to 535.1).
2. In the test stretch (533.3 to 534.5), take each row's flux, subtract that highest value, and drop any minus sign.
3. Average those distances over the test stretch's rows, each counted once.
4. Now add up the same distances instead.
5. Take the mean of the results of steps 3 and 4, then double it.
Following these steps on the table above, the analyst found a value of 4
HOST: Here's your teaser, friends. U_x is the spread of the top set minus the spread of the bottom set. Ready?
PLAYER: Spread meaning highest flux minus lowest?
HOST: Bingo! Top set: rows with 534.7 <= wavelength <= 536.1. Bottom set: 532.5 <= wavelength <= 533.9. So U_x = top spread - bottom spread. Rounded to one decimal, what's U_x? 0.3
